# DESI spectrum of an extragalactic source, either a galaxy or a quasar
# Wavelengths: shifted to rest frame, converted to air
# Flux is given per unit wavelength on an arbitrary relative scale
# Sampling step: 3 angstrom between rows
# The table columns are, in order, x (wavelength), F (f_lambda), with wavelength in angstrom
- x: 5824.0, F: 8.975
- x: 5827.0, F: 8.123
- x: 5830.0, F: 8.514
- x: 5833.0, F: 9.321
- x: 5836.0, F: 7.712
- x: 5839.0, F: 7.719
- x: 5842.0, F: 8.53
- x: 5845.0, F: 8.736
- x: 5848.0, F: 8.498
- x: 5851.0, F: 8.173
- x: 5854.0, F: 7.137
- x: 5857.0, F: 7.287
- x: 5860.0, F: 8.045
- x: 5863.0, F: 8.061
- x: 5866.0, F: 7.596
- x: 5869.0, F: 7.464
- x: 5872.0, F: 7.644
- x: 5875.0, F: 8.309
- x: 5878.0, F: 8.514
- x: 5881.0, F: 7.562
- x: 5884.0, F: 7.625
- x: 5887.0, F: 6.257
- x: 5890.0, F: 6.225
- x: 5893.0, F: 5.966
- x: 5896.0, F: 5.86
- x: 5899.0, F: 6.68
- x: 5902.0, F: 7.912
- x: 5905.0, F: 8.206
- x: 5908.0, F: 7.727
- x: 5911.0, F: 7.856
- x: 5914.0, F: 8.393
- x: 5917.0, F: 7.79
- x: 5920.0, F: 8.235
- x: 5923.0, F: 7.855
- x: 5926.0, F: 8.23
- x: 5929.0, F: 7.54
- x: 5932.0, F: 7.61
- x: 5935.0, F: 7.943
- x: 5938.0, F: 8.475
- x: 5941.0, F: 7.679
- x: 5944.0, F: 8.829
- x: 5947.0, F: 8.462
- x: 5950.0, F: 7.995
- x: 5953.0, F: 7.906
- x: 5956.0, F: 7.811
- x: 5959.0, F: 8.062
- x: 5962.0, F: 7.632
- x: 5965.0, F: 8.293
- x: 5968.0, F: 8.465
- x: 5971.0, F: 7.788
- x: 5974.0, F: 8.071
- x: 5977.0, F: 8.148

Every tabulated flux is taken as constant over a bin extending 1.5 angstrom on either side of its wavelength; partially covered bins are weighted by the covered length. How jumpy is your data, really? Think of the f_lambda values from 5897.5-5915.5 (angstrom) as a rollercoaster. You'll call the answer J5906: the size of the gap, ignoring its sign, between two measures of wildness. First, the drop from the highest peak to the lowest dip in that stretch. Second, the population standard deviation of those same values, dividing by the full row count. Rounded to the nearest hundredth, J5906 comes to 1.17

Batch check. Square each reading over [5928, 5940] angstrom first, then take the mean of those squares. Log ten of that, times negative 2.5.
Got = -4.49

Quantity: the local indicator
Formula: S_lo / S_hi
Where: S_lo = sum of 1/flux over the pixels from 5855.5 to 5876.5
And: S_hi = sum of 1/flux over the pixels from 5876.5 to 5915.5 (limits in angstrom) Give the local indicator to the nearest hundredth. 0.50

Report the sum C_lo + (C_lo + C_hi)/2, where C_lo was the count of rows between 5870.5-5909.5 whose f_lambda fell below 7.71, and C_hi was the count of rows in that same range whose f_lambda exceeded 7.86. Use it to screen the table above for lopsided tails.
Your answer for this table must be 14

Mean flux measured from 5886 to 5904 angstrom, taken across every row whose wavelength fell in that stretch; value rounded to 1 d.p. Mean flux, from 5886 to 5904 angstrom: 6.5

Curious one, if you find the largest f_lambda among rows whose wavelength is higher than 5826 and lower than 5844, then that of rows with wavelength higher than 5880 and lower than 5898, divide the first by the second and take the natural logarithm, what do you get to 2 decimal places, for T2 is 0.20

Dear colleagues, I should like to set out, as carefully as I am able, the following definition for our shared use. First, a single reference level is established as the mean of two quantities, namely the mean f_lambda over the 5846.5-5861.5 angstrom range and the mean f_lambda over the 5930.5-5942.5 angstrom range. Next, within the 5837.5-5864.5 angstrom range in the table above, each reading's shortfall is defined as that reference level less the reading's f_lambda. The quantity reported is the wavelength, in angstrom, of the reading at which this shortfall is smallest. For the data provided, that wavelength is 5845.0 angstrom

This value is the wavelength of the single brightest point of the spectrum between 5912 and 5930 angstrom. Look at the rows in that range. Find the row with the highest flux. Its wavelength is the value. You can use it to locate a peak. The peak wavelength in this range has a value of 5914.0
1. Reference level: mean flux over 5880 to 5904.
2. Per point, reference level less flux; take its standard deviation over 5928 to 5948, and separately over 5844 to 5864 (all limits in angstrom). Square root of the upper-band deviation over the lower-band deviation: 0.93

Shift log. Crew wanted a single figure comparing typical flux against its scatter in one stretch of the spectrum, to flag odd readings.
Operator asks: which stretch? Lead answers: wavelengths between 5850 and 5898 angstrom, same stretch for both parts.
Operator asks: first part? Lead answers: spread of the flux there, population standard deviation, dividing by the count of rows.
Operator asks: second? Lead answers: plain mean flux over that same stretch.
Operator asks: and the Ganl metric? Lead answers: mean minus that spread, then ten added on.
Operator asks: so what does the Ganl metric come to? 16.5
